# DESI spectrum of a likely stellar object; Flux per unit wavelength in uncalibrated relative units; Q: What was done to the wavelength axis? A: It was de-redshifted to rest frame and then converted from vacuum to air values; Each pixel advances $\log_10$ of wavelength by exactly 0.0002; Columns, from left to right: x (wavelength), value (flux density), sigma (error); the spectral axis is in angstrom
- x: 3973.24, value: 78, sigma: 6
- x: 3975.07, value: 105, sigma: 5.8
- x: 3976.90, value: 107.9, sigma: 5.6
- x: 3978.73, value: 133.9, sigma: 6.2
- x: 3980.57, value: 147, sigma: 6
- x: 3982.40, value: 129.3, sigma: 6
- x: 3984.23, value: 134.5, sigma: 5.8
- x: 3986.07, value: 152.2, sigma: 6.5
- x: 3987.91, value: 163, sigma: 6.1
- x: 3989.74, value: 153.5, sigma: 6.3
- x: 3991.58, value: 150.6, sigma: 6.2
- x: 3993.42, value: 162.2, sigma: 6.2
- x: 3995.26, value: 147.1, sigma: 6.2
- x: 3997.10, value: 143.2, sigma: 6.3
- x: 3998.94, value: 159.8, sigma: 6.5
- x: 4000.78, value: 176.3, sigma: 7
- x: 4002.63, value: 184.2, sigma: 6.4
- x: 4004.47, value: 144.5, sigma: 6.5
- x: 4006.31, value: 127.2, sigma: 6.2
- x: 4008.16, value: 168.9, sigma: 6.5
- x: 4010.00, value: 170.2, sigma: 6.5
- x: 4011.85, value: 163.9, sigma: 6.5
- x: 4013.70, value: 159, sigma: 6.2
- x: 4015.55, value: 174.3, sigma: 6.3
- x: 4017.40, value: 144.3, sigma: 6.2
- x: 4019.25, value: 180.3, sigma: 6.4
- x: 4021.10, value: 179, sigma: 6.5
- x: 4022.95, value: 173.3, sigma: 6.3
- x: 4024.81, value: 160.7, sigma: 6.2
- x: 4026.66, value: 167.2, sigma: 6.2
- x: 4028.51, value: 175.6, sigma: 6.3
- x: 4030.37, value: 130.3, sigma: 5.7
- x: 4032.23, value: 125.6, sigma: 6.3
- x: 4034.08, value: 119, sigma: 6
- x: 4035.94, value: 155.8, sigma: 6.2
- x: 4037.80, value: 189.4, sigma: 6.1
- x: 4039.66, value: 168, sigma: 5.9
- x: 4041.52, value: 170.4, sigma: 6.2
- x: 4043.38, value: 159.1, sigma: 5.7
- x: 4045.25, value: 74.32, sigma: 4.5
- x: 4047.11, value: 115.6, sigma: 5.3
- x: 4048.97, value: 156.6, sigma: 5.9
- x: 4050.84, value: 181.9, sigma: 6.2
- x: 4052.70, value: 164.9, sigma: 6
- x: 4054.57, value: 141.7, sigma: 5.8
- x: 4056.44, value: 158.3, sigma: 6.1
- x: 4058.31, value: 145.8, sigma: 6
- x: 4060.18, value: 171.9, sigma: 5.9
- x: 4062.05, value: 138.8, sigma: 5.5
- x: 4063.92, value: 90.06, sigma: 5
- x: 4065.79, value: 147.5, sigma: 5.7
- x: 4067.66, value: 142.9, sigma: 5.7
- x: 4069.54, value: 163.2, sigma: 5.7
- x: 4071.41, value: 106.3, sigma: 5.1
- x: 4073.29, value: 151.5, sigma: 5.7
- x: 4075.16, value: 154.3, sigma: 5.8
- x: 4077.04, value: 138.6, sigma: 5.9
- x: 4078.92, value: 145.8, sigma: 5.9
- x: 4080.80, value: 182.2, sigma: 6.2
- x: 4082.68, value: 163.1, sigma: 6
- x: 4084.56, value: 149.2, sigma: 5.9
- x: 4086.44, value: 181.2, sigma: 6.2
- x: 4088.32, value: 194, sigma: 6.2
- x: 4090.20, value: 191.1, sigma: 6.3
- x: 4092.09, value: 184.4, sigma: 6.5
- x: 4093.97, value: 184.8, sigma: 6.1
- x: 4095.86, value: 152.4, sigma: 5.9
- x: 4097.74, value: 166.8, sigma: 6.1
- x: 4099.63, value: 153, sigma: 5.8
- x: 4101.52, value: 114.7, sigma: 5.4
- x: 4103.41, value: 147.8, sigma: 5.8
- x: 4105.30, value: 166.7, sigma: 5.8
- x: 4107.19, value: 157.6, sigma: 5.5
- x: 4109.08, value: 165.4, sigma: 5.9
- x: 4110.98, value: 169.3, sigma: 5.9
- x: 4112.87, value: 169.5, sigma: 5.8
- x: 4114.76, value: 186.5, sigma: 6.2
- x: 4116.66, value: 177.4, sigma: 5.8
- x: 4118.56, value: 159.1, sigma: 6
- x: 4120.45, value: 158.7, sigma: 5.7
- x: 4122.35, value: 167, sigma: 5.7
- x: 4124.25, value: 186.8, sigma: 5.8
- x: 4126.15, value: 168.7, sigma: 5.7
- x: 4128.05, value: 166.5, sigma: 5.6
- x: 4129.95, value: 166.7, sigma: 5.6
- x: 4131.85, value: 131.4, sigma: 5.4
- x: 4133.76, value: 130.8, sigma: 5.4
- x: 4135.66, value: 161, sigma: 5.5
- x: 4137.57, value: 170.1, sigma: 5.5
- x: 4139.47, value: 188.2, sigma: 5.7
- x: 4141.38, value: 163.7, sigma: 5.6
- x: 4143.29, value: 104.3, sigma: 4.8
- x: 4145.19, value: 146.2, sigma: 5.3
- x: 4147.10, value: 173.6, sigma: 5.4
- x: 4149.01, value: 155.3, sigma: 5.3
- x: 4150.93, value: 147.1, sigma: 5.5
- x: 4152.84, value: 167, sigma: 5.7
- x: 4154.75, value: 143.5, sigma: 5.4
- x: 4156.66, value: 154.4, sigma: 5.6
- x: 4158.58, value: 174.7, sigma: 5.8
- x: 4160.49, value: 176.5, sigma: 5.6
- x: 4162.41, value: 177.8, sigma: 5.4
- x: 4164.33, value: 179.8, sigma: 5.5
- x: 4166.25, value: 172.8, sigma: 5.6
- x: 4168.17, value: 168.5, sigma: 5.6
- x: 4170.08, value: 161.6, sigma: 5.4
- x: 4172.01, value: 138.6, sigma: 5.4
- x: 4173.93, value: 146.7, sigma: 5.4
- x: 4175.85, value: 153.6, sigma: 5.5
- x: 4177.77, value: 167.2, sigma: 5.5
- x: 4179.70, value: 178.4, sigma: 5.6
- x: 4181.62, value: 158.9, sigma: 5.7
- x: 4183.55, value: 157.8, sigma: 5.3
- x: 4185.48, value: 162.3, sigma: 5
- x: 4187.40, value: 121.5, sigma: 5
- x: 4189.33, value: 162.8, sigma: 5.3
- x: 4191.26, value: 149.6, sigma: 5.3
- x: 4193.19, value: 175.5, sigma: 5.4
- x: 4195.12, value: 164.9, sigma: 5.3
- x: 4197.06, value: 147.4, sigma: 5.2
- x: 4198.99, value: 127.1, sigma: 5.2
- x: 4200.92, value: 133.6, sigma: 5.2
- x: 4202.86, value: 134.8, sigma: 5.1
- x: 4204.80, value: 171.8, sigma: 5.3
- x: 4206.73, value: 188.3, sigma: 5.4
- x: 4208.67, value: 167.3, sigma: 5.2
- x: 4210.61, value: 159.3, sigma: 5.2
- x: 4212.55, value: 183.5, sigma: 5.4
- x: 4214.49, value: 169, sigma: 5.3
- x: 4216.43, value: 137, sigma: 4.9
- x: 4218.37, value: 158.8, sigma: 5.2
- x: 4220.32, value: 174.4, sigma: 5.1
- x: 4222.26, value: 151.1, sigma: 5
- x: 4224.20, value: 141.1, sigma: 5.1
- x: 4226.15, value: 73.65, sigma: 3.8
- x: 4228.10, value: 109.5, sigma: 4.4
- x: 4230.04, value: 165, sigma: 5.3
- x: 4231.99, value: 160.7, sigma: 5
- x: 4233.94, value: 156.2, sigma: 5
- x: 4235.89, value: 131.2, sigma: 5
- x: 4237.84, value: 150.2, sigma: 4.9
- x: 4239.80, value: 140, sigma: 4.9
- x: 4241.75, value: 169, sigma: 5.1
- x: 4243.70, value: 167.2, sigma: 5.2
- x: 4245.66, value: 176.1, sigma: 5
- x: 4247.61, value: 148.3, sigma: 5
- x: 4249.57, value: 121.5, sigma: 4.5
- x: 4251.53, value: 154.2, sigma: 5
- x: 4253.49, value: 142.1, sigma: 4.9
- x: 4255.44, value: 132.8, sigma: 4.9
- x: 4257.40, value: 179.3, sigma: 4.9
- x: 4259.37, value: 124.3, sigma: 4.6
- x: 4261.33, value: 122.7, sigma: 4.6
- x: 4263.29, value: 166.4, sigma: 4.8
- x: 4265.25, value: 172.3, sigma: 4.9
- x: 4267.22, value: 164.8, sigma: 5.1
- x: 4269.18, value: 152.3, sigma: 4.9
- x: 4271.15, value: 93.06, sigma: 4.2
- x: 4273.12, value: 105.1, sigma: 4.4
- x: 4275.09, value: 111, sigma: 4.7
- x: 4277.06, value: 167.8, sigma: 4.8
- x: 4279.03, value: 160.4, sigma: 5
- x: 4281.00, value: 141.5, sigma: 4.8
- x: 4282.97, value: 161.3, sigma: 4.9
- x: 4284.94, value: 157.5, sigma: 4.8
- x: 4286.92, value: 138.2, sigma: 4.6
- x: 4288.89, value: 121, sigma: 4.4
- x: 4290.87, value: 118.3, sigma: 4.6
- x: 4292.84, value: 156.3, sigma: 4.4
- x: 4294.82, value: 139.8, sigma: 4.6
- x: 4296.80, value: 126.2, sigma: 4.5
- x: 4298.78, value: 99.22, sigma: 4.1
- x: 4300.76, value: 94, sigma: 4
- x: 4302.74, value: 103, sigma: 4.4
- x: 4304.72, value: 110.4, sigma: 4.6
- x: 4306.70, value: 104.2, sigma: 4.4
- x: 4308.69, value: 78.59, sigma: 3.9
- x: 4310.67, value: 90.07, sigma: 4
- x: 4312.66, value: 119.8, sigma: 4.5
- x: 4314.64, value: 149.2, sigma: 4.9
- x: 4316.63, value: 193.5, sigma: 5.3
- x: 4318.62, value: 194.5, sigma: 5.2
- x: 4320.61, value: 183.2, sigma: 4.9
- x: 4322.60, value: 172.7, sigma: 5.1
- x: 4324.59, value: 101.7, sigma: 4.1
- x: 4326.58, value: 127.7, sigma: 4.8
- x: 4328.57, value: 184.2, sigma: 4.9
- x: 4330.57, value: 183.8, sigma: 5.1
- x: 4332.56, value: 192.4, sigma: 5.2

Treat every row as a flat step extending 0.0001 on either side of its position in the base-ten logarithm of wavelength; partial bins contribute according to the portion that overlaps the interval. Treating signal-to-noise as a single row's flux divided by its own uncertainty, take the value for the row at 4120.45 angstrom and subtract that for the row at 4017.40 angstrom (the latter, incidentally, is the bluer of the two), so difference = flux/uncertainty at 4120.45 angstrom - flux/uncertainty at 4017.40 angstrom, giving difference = 5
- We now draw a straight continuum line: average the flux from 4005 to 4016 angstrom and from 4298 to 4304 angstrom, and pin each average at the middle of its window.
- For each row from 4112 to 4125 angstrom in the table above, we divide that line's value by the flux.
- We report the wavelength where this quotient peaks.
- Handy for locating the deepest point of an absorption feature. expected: 4118.56 angstrom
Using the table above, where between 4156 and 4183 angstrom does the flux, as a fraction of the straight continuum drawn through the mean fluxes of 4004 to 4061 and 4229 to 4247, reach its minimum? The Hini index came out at 4172.01 angstrom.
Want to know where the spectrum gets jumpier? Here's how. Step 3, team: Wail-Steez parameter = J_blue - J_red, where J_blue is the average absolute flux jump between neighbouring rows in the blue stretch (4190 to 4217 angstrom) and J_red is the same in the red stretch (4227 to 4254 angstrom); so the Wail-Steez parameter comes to -2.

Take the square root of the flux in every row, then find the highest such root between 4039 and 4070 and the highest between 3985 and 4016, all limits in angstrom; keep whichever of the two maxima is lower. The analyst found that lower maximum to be 13.49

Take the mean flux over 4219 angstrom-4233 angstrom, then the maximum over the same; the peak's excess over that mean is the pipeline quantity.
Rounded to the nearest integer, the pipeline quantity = 35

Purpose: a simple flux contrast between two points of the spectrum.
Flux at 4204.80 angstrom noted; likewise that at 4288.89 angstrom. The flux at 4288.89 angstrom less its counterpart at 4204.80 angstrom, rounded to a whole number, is -51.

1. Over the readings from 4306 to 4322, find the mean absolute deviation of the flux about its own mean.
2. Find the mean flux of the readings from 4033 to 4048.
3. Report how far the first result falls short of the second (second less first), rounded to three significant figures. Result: 103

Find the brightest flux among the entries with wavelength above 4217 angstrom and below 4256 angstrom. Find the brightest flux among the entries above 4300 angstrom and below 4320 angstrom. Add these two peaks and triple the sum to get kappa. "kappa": 1112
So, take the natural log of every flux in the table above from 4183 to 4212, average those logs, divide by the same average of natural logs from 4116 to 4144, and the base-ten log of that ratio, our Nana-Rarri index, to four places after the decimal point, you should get -0.0025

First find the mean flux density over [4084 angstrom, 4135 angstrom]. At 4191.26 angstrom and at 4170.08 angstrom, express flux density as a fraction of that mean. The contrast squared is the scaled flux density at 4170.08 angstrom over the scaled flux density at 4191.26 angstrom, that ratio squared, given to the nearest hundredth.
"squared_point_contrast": 1.17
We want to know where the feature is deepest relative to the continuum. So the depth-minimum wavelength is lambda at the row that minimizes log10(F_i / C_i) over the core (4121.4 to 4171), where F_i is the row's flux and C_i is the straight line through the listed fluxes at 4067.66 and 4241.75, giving 4143.29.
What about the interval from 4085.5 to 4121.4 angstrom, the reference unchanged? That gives 4101.52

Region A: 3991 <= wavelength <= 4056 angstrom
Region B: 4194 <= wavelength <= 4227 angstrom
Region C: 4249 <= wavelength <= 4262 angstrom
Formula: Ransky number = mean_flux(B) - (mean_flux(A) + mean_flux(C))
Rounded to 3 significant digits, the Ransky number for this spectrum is -144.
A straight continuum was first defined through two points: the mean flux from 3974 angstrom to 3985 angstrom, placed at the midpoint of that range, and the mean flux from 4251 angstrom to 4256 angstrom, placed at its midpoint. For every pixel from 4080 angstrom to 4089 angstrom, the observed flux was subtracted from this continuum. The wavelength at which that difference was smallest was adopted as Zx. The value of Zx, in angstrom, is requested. 4088.32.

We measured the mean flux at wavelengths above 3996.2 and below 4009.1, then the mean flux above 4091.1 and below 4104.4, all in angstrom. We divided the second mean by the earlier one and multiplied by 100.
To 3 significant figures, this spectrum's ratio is 100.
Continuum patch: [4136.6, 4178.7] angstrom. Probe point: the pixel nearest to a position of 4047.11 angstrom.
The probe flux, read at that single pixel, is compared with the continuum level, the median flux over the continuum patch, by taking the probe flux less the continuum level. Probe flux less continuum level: -50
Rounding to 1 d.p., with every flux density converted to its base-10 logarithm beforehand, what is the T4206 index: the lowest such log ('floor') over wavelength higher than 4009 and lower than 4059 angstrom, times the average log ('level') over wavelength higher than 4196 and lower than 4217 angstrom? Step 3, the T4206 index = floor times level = 4.1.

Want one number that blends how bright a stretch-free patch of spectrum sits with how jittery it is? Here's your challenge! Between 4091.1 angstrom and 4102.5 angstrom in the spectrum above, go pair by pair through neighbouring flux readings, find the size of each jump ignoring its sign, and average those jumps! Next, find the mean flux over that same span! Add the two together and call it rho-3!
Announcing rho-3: 179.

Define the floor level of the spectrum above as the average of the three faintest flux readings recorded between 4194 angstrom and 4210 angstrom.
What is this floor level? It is 132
